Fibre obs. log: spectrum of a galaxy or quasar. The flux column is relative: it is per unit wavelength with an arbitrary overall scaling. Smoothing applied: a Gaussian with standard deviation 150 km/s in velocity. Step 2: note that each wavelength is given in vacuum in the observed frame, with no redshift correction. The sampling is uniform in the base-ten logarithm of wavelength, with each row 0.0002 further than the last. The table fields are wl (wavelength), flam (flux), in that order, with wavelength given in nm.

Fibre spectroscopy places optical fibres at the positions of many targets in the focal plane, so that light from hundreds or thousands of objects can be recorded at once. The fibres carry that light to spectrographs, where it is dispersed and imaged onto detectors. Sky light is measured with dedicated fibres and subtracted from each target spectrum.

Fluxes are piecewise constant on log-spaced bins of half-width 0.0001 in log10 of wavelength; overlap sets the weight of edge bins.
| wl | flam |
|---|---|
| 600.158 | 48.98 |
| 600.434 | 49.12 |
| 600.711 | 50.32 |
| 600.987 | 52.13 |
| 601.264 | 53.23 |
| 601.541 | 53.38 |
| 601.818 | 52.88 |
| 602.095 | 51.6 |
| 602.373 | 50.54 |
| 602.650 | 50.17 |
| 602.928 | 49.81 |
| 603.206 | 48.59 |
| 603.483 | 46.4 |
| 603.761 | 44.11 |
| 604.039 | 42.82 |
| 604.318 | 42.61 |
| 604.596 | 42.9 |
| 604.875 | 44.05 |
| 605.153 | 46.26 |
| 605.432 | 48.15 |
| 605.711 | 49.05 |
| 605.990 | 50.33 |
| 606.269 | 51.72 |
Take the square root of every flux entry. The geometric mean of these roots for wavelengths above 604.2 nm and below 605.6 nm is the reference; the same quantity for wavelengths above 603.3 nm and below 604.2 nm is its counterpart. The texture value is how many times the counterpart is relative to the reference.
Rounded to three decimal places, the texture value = 0.996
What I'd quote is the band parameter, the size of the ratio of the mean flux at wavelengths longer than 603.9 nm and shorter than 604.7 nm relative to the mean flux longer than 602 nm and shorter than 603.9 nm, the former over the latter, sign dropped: 0.88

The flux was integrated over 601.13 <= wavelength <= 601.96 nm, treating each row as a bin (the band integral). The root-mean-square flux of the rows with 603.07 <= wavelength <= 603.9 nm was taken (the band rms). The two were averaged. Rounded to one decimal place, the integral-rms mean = 45.3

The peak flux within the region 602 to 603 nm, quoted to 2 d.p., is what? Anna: 51.60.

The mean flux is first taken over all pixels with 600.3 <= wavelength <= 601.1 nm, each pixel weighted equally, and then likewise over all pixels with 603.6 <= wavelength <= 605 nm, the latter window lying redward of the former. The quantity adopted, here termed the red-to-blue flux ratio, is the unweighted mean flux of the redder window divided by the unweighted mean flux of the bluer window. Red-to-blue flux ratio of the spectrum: 0.86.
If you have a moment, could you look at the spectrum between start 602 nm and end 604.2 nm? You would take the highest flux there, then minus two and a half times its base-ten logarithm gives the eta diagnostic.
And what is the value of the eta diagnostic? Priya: -4.28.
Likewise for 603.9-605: -4.11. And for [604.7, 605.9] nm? -4.23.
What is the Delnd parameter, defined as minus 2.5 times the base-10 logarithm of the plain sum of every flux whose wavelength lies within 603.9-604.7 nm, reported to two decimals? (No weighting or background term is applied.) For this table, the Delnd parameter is -5.27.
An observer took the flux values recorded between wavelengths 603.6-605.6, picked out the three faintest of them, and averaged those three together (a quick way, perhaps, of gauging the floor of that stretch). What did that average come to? 42.8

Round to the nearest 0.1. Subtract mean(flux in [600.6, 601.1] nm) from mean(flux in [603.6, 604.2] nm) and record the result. -7.8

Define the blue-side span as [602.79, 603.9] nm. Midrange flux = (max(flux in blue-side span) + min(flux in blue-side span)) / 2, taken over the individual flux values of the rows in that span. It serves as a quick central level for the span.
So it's 47.0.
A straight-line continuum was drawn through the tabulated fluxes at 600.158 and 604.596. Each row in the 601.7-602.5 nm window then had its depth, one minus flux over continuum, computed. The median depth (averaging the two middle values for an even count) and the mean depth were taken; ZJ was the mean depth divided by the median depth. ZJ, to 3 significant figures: 1.01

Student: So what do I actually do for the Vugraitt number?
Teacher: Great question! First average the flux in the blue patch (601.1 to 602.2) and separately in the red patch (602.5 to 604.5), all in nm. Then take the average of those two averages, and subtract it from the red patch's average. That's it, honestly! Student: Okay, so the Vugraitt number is -3.2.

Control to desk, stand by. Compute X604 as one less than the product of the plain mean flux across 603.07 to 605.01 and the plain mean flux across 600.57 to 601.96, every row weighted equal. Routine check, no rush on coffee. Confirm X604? 2330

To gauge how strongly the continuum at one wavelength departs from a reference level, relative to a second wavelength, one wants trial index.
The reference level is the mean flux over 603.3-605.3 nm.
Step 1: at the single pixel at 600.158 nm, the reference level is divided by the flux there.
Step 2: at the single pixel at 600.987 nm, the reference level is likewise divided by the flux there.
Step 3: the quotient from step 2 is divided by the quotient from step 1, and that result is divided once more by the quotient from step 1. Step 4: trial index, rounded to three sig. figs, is 1.04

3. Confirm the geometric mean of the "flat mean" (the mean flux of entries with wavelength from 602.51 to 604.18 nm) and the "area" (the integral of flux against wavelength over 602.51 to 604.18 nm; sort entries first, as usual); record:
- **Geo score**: 61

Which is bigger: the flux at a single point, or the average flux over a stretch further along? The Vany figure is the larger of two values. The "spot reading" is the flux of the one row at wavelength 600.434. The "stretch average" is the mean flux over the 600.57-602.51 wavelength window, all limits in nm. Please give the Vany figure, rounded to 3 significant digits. 52.0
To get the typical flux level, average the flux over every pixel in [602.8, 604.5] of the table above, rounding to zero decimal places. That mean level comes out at 46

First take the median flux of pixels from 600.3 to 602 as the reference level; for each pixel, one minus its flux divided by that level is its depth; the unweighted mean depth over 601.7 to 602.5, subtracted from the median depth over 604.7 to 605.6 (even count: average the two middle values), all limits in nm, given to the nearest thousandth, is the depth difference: 0.103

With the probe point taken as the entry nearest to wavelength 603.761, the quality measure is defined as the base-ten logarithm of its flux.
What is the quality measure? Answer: 1.64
